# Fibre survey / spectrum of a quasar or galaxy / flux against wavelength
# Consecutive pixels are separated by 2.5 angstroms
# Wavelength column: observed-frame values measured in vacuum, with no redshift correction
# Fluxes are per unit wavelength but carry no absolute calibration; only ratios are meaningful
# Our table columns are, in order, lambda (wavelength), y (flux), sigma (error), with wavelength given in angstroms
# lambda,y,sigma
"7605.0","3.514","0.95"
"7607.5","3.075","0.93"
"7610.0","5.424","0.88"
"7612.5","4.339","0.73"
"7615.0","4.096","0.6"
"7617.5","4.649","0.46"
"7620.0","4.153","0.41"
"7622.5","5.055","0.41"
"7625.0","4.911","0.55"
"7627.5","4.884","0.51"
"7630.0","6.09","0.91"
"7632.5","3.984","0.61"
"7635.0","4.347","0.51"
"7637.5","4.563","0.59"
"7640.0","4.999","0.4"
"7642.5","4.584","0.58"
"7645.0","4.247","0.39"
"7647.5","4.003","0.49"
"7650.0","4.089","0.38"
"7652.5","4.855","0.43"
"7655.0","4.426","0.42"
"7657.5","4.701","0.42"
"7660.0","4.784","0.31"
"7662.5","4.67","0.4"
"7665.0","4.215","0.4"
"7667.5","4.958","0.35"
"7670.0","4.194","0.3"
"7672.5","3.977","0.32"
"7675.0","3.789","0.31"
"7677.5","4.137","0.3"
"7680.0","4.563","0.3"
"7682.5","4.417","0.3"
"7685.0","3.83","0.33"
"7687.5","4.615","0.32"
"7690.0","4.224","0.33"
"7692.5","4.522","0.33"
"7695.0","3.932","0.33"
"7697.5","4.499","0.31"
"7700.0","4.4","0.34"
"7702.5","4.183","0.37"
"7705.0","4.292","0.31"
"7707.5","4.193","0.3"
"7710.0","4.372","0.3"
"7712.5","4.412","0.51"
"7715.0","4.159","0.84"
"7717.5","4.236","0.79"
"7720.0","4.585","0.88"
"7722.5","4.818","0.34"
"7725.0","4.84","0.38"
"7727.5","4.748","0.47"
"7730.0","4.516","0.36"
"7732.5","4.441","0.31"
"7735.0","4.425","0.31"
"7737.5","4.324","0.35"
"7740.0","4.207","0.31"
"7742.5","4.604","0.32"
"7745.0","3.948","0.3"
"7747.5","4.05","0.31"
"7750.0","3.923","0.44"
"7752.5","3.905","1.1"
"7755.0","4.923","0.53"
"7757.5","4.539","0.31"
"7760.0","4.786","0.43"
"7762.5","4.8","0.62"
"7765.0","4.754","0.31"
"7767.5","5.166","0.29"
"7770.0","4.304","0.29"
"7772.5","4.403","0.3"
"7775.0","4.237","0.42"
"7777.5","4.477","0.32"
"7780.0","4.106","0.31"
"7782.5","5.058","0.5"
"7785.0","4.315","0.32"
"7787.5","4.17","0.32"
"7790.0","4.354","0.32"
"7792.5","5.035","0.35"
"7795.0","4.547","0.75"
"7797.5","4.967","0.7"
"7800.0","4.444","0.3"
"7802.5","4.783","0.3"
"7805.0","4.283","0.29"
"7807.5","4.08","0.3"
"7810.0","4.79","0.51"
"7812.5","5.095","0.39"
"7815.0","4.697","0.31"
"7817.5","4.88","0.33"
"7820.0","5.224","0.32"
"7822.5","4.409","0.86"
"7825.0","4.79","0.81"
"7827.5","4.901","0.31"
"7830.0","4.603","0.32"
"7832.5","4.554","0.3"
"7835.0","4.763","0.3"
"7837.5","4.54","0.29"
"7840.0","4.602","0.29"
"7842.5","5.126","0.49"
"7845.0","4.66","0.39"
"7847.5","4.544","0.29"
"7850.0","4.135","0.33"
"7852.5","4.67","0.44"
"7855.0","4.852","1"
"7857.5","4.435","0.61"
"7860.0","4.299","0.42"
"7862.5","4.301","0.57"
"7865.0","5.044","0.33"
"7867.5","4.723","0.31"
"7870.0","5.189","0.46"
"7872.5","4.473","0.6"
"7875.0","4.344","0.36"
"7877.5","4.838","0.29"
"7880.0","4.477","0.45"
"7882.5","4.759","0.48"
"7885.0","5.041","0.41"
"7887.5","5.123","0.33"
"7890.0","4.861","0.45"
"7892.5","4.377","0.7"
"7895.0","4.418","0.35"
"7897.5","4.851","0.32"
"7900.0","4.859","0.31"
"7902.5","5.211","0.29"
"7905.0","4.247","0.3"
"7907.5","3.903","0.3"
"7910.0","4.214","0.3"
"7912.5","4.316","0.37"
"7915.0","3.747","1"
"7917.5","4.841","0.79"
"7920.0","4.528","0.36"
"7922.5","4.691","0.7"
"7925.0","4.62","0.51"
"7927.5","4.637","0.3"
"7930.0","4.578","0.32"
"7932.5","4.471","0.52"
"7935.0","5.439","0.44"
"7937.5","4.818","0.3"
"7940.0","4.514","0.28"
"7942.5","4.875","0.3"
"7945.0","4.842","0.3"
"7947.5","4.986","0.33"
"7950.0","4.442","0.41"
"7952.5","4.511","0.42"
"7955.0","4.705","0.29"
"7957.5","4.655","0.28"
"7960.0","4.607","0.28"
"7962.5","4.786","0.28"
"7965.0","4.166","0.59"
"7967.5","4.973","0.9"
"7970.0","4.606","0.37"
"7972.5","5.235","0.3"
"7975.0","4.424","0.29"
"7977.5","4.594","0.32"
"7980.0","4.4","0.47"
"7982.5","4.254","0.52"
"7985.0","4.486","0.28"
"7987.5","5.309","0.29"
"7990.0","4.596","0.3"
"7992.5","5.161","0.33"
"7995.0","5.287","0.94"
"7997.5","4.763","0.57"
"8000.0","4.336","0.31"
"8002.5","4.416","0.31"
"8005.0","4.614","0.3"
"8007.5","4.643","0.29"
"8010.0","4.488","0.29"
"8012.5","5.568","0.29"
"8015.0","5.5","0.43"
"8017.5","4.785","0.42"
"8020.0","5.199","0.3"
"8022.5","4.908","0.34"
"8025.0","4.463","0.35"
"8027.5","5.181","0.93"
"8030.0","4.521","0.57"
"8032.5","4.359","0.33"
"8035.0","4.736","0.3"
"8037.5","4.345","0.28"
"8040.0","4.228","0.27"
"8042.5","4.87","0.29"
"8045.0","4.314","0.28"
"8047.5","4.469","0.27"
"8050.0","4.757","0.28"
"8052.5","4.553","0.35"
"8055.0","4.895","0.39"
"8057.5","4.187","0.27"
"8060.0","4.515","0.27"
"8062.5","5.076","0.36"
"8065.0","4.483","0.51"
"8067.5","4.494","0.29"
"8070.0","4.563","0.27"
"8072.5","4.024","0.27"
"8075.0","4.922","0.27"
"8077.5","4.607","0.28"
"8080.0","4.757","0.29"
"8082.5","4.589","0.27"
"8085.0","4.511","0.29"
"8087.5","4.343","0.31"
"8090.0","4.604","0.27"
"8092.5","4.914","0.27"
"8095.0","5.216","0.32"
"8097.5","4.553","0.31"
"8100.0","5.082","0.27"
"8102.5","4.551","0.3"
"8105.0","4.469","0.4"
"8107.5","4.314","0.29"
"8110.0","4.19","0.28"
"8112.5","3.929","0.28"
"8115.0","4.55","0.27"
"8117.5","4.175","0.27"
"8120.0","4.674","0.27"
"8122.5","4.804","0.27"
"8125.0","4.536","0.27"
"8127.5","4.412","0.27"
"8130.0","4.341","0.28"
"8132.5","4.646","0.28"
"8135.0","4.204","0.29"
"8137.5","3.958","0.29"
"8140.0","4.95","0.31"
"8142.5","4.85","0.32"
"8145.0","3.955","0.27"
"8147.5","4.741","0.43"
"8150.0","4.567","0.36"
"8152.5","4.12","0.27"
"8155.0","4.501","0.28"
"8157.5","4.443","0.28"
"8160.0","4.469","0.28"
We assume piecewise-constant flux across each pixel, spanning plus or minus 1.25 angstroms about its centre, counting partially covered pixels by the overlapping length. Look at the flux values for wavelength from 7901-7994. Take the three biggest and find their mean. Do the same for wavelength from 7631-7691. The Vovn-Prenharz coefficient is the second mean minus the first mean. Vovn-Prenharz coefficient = -0.39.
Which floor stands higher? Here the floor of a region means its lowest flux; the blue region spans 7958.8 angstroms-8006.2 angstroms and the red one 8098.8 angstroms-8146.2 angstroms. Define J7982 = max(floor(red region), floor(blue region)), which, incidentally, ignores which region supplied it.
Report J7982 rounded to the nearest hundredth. 4.17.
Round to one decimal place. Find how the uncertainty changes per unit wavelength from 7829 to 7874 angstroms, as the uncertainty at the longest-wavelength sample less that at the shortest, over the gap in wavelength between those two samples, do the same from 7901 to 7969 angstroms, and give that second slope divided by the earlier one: 1.4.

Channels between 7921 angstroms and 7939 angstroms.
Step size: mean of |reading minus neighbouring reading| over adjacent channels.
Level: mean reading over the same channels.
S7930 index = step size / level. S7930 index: 0.065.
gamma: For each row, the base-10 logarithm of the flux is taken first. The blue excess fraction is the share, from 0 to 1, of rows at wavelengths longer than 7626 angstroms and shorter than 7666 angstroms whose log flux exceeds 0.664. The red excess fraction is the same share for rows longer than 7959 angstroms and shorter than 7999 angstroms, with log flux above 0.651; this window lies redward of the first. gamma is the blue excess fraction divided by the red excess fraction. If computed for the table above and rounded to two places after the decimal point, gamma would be 0.58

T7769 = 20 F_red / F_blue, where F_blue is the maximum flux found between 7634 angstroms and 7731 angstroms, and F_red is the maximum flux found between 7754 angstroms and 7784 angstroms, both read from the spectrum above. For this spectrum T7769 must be 20.7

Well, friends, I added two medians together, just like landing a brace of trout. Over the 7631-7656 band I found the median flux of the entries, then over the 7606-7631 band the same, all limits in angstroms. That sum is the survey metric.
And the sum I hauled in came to 9.2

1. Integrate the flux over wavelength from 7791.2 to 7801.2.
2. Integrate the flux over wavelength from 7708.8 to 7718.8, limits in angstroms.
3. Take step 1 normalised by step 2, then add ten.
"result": 11.1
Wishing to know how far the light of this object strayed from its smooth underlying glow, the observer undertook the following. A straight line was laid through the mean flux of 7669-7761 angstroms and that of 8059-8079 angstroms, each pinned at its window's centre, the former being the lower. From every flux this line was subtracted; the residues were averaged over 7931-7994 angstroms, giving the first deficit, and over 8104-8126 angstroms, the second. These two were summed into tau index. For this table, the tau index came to 0.0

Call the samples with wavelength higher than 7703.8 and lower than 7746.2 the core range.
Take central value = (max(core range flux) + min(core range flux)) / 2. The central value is 4.39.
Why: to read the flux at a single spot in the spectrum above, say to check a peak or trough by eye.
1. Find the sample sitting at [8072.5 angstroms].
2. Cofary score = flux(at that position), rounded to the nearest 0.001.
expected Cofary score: 4.024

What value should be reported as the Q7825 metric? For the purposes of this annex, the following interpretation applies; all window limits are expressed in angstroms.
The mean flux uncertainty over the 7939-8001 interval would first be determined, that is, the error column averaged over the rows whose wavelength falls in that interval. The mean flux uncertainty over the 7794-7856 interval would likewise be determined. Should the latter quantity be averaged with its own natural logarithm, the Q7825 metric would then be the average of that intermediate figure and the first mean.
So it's 0.10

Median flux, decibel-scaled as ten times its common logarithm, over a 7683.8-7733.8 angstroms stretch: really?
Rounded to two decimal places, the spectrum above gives 6.44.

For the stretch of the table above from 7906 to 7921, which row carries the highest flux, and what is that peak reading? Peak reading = 4.841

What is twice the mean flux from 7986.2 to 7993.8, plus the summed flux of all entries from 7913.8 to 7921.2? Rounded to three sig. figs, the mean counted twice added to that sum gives 23.2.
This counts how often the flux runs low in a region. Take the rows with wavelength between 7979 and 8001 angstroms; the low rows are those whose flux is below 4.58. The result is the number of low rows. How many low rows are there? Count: 4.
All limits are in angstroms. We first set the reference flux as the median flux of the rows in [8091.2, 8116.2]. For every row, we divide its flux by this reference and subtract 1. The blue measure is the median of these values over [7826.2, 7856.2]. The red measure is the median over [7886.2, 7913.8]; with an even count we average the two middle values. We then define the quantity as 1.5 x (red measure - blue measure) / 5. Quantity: -0.0141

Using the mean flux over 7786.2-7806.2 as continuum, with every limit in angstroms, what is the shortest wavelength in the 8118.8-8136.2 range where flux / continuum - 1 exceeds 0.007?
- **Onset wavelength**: 8120.0 angstroms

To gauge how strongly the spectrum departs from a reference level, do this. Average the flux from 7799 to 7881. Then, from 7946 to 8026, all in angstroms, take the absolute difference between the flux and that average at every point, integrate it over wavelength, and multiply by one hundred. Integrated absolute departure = 2270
